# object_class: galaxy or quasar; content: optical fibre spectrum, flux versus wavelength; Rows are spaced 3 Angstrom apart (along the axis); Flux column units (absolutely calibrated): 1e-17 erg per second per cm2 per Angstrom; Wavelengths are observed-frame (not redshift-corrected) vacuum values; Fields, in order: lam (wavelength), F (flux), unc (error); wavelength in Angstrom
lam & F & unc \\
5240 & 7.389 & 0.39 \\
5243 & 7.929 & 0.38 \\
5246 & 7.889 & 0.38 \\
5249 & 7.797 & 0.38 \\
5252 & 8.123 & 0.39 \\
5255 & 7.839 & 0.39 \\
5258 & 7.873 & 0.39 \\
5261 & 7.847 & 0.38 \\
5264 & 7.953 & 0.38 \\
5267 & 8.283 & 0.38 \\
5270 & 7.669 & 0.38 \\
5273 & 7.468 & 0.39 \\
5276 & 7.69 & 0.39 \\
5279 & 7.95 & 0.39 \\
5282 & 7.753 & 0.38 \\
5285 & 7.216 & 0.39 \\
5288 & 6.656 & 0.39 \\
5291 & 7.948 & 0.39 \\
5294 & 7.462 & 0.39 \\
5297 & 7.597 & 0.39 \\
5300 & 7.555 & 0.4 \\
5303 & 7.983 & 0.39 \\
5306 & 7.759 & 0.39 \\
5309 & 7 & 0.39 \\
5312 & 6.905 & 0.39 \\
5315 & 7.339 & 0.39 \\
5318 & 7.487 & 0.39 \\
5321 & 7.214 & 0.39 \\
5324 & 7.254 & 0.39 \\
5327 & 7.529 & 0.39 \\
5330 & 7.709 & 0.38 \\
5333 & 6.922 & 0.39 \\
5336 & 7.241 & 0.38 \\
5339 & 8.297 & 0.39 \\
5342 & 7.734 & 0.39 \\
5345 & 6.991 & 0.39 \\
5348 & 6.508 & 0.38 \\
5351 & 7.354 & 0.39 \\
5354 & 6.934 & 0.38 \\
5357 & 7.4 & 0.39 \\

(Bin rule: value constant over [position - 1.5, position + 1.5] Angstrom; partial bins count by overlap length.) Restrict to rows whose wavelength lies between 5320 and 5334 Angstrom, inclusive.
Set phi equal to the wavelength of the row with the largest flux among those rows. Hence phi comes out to 5330 Angstrom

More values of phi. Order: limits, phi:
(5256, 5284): 5267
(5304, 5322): 5306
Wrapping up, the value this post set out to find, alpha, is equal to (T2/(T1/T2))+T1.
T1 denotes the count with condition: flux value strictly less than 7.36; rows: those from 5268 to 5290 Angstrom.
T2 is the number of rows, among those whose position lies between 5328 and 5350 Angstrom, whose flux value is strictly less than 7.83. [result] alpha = 20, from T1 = 2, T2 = 6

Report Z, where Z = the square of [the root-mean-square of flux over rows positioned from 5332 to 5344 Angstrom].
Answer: 57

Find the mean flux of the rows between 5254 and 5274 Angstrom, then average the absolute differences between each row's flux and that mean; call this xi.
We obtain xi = 0.16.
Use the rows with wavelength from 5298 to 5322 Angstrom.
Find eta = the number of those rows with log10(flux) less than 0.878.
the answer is 5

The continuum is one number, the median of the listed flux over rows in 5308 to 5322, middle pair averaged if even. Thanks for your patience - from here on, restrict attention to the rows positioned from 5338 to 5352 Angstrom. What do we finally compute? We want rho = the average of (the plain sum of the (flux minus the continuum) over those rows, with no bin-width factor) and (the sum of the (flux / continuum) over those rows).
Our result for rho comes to 3.0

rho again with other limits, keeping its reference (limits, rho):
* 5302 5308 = 1.7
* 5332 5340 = 2.0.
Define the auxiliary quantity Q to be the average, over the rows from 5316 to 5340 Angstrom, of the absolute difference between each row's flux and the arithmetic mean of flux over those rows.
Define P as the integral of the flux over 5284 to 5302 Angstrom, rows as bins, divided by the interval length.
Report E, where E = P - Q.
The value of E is 7.13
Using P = 7.4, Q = 0.30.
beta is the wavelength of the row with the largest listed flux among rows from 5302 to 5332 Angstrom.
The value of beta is 5303 Angstrom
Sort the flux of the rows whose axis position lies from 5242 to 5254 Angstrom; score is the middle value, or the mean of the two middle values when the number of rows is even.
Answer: 7.9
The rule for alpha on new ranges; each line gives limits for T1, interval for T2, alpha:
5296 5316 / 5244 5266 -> 3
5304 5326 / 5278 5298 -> 10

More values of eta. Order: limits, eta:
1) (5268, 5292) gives 3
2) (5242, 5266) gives 0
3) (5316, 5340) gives 6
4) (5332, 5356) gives 6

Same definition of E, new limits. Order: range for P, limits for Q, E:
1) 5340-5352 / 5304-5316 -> 6.89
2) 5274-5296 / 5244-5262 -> 7.45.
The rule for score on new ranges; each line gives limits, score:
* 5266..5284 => 7.7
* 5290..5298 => 7.6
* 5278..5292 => 7.8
